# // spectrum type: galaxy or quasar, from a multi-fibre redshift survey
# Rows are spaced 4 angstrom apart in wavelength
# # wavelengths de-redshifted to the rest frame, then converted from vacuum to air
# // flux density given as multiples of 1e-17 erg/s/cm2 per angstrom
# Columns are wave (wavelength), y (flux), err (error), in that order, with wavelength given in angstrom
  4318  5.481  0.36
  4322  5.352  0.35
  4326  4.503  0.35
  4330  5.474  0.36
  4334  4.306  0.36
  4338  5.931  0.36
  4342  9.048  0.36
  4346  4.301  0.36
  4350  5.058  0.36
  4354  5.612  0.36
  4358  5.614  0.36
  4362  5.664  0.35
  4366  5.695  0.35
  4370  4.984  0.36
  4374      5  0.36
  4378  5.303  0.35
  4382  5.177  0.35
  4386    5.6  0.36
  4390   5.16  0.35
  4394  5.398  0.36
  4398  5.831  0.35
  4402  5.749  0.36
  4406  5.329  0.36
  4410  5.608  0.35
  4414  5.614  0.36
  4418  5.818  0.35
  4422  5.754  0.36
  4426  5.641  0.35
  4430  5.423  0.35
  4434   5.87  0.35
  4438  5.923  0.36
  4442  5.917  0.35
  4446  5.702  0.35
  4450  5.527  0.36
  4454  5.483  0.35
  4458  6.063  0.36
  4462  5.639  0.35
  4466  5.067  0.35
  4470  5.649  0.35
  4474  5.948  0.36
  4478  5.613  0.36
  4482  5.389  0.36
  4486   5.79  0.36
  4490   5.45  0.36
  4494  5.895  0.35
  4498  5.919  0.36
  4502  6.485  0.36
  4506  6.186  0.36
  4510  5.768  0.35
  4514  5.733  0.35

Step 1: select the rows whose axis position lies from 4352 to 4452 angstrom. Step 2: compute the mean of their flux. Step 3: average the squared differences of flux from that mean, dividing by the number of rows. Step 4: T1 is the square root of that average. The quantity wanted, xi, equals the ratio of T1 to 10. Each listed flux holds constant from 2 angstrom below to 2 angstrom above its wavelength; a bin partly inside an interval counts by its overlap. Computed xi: 0.026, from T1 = 0.26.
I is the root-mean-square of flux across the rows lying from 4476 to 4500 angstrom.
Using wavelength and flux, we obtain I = 5.68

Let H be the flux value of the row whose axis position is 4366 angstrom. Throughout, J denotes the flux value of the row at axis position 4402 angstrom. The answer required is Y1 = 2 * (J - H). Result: 0.1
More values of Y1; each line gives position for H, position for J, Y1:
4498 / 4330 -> -0.9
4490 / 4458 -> 1.2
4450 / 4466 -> -0.9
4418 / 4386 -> -0.4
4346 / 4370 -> 1.4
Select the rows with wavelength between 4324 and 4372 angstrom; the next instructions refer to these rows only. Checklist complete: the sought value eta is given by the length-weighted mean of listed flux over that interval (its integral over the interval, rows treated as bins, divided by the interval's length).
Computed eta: 5.52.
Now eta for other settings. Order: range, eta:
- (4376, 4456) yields 5.59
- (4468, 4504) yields 5.79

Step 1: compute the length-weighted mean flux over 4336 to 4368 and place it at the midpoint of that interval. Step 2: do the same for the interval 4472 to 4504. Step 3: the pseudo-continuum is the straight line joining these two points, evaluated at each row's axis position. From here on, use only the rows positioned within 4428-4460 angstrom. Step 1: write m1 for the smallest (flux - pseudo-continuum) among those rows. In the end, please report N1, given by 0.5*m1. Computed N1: -0.21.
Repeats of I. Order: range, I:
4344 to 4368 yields 5.35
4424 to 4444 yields 5.76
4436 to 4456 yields 5.71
